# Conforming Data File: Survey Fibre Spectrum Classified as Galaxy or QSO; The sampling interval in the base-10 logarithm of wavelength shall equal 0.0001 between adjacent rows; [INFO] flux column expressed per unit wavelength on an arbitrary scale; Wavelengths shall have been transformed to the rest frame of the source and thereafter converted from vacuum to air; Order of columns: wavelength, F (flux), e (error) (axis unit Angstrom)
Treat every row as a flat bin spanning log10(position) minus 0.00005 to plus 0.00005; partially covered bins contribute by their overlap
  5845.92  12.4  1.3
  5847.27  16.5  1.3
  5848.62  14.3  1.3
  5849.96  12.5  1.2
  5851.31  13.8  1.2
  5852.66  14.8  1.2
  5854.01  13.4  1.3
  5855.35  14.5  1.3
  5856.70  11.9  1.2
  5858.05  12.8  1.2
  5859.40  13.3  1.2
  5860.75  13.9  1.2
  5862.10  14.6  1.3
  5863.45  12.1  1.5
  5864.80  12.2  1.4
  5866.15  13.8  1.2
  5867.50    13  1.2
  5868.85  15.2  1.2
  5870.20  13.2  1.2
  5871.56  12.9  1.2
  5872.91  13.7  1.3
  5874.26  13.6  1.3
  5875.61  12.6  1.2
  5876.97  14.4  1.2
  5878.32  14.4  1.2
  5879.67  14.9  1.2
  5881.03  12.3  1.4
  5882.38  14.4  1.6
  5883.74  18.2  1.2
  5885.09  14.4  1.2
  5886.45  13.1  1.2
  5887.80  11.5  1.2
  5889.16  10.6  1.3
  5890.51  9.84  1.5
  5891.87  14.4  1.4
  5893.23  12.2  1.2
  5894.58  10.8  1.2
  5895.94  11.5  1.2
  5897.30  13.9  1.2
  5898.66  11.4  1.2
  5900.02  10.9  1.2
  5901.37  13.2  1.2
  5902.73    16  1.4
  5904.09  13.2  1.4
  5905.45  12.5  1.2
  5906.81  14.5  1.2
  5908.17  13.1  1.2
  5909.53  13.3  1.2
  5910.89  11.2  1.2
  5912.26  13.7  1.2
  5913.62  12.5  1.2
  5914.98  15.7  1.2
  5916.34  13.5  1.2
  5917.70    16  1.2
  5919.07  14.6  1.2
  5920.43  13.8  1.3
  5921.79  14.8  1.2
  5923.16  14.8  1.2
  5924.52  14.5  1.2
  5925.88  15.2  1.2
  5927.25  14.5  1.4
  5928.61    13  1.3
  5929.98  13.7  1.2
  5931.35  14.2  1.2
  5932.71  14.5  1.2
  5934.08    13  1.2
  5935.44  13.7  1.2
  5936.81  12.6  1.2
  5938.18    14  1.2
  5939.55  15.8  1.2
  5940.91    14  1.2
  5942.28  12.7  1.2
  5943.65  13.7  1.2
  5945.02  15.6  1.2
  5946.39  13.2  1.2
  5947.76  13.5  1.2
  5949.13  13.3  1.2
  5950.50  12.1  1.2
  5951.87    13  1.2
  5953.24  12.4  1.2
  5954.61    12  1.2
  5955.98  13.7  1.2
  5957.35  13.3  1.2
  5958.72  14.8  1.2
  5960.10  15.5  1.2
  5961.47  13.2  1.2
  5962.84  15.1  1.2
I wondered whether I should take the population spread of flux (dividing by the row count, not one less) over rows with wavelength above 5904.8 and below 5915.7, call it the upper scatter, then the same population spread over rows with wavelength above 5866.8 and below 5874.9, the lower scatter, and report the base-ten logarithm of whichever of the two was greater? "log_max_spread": 0.107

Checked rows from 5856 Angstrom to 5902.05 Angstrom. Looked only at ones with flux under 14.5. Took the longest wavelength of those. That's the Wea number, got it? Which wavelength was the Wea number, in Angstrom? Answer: 5901.37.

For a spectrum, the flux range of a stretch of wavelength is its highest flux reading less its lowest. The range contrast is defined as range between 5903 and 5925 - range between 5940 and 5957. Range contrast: 1.2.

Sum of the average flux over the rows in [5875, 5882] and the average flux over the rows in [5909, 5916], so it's 27.0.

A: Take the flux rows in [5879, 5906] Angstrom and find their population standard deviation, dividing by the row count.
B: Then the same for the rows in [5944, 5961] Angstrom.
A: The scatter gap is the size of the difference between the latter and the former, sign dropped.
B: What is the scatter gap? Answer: 0.84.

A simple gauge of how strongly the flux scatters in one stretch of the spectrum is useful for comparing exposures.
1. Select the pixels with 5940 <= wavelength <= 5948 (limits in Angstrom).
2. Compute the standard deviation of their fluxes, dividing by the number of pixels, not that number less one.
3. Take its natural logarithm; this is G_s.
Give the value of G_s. -0.1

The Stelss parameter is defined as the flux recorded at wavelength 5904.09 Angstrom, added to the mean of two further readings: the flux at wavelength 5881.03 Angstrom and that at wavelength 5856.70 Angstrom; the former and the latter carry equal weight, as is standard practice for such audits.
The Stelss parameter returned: 25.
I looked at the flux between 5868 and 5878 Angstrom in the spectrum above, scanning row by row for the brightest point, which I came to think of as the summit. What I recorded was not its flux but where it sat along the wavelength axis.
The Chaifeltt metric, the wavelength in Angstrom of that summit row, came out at 5868.85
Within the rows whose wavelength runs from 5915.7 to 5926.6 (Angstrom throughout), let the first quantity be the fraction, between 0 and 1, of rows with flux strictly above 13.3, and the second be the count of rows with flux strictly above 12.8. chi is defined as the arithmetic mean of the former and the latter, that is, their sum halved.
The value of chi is 4.5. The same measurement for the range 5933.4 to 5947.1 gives 4.3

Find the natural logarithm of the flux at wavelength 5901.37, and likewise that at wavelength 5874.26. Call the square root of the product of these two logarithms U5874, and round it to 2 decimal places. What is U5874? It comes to 2.60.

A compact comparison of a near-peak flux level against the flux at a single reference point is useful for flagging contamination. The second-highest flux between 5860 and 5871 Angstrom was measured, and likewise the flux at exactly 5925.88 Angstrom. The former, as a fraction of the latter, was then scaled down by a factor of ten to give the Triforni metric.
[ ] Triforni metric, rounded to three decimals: 0.096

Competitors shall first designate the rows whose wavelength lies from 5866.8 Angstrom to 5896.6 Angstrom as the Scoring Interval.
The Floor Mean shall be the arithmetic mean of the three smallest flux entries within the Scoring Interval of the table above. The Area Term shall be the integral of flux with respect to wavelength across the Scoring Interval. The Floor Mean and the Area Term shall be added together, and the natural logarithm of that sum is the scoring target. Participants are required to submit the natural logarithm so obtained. 6.00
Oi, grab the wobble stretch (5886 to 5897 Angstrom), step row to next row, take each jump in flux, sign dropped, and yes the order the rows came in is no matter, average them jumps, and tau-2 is 1.73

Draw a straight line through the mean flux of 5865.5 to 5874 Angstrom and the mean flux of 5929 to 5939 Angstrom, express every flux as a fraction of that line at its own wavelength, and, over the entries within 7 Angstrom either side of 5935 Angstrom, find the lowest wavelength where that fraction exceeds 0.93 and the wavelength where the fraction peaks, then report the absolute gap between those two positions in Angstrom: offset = 10.9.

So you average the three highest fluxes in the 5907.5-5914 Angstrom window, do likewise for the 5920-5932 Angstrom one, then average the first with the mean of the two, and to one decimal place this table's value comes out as 13.8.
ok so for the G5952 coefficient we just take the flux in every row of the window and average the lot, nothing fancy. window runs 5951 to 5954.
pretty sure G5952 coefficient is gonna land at 12.7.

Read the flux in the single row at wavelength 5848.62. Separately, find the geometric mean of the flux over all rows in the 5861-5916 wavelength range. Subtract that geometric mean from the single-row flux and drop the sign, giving 1.2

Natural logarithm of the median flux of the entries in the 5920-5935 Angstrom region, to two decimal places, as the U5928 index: 2.67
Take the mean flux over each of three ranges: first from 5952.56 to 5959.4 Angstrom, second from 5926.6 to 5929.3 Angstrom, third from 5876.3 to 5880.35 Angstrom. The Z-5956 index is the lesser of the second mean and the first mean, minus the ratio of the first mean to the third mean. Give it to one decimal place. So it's 12.3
